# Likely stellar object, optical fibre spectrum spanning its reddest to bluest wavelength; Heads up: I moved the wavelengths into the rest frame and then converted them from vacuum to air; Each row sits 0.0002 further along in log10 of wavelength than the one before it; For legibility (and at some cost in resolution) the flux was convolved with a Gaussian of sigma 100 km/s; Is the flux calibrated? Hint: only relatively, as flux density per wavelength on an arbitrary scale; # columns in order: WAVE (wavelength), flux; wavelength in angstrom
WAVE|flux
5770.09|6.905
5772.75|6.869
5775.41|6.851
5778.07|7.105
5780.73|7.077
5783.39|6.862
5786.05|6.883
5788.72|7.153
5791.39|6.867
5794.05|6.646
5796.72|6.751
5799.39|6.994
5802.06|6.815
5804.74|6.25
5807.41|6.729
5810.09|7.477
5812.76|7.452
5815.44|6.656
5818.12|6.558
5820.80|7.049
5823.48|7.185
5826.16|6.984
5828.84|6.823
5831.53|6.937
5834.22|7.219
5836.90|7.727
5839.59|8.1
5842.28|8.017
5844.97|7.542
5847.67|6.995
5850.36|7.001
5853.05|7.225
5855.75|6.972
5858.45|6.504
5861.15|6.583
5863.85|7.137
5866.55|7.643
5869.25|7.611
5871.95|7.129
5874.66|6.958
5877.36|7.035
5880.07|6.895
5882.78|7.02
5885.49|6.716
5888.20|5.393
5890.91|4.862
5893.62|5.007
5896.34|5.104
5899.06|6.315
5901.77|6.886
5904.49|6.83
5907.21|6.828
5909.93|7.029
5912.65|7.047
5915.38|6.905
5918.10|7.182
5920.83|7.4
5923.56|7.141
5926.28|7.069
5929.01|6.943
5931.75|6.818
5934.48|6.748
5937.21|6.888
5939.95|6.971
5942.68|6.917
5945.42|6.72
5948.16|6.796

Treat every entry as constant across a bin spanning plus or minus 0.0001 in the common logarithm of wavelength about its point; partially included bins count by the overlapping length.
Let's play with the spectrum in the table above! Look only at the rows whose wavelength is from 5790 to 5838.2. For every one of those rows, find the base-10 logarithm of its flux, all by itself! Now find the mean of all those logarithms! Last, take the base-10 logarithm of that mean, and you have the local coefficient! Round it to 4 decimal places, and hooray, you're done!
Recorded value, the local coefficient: -0.0749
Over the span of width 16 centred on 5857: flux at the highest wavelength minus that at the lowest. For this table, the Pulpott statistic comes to 0.14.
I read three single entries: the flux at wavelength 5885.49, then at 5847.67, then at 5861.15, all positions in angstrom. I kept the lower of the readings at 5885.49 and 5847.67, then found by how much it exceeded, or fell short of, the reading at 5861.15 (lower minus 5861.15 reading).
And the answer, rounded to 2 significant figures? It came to 0.13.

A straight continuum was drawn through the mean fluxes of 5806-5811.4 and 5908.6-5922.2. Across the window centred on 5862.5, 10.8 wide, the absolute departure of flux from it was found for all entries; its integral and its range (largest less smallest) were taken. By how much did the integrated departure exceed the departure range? 4.0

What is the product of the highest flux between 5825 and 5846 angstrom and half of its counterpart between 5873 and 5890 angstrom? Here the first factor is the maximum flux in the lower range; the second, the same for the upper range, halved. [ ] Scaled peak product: 28.5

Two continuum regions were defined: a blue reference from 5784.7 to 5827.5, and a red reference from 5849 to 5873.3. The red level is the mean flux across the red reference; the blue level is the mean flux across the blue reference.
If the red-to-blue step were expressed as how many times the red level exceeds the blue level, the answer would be 1.03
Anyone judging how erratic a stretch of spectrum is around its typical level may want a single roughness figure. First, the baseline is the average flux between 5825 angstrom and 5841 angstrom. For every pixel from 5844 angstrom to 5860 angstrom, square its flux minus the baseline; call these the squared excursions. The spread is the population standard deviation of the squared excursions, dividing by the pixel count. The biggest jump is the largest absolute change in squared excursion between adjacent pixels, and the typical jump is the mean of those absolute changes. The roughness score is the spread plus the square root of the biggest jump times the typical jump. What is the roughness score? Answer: 0.5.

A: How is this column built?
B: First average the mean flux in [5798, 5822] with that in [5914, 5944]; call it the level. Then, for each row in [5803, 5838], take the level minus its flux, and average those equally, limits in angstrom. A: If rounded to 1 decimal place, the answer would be -0.1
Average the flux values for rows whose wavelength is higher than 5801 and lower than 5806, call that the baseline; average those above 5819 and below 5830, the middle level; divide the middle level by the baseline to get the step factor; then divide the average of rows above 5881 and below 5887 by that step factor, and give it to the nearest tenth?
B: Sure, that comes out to 6.4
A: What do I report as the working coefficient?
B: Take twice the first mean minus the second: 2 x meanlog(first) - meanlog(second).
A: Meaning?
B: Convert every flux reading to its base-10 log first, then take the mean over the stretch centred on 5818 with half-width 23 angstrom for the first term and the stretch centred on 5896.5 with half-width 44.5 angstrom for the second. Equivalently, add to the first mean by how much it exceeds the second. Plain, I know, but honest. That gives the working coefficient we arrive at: 0.87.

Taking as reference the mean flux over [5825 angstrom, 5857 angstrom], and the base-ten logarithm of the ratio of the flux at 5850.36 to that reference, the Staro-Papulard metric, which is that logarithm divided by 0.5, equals -0.036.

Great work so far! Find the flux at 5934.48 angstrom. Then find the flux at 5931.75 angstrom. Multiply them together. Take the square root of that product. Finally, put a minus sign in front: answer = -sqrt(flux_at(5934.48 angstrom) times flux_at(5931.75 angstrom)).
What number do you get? -6.78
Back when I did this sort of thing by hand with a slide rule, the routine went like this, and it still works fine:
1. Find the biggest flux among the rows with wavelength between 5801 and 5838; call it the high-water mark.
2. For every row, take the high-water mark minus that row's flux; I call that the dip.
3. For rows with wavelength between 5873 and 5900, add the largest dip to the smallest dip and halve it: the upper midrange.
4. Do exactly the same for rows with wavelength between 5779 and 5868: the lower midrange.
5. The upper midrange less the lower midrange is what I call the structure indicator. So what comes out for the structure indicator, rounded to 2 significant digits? 1.2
